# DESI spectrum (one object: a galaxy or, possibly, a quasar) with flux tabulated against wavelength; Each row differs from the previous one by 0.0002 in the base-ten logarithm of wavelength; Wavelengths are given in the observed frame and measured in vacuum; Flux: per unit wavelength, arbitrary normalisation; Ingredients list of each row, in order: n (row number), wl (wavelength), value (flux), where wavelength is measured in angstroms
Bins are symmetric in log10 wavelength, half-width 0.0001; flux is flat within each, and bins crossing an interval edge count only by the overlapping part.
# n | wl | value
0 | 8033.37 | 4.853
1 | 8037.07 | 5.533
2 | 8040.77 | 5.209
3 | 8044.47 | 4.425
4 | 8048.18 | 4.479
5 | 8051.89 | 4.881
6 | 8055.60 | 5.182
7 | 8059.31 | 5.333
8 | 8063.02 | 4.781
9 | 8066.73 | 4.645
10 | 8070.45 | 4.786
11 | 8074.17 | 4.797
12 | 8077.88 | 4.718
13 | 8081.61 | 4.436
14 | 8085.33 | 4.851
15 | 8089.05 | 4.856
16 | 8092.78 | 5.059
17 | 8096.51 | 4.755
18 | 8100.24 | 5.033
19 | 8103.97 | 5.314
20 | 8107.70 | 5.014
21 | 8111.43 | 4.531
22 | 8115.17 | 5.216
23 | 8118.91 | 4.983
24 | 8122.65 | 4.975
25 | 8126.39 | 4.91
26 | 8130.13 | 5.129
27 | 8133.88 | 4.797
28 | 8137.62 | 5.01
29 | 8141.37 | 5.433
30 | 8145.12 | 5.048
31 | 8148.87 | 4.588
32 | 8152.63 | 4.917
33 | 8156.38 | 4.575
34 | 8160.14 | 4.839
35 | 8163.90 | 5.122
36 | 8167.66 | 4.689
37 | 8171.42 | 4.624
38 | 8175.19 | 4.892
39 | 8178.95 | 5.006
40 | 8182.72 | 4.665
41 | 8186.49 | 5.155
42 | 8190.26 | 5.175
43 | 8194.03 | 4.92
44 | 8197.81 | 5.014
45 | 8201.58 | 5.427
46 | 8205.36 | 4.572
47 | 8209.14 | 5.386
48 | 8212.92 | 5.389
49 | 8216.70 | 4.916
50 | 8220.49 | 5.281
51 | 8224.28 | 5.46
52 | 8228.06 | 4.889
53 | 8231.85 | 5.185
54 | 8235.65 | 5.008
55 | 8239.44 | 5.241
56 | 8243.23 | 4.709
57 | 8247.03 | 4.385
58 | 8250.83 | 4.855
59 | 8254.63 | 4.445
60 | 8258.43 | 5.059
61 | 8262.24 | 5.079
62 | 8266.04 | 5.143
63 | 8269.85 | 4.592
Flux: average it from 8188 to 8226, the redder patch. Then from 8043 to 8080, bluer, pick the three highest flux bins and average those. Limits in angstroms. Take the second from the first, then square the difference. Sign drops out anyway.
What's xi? 0.000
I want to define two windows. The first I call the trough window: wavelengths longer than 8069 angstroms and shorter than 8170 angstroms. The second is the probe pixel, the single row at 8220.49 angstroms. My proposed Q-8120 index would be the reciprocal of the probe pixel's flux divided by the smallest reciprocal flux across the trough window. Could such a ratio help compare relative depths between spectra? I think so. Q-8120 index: 1.03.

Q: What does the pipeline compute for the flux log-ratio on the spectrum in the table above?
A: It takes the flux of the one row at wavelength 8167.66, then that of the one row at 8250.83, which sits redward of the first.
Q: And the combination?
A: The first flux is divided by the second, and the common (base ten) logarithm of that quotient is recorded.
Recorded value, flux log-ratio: -0.015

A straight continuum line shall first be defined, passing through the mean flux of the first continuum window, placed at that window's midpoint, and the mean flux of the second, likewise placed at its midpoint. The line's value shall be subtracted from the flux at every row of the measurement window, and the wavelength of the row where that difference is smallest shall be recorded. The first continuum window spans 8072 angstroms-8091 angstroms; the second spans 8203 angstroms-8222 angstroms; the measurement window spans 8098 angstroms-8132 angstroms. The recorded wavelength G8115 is 8111.43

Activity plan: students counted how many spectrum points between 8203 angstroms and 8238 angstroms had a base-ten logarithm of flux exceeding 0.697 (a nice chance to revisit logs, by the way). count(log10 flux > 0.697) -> 6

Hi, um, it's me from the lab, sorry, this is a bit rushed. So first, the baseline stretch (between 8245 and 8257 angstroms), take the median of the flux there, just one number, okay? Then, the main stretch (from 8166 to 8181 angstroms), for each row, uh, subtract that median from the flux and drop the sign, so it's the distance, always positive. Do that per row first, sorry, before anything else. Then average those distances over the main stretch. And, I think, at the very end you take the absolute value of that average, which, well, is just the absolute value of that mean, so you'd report 0.36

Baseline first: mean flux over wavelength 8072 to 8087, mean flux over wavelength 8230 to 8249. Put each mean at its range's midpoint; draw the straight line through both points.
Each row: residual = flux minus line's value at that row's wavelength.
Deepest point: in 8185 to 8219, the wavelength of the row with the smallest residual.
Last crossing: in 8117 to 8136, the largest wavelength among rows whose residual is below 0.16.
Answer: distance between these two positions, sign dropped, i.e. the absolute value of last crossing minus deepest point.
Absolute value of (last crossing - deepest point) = 71.5 angstroms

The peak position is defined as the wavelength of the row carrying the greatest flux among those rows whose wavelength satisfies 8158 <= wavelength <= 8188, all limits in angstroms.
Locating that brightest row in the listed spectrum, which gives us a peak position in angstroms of 8186.49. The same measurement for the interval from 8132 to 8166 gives 8141.37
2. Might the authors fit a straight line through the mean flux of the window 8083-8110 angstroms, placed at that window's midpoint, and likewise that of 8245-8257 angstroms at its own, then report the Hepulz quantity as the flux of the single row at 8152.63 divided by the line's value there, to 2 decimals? 1.02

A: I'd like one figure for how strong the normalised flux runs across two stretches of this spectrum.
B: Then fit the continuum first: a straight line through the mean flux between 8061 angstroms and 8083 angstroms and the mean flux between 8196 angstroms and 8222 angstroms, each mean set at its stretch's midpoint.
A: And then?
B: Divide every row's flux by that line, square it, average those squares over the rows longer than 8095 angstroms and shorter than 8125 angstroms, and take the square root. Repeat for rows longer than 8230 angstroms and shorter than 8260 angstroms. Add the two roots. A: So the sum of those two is 1.96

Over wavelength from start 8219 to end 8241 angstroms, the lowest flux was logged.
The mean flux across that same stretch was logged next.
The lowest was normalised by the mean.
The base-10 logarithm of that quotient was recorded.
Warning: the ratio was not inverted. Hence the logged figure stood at -0.025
